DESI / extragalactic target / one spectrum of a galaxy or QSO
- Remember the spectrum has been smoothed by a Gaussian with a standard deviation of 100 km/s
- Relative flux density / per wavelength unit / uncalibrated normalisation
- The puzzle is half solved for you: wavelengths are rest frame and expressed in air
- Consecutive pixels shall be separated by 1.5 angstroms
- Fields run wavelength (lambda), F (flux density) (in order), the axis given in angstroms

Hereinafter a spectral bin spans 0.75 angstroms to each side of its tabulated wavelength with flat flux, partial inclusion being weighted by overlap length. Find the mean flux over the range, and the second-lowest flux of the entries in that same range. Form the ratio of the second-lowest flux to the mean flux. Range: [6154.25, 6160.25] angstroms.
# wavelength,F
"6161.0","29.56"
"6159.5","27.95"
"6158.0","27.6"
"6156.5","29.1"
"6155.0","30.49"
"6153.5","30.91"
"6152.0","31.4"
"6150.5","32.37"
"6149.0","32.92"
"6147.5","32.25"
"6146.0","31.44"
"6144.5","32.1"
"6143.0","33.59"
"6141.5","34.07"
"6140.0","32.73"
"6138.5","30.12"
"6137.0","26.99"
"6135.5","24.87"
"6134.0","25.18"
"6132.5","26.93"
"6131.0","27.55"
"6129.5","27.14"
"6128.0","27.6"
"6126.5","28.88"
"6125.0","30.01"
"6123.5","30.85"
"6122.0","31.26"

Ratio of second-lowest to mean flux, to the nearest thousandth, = 0.971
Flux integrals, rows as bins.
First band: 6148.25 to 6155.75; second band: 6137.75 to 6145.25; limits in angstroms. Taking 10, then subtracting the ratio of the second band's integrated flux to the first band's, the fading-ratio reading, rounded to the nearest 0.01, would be 8.97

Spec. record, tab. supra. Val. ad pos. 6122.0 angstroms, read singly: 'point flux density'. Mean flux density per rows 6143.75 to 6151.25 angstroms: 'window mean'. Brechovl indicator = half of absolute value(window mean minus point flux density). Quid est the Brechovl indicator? 0.5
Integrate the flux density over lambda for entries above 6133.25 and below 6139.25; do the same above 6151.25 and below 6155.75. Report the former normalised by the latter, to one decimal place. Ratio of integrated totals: 1.2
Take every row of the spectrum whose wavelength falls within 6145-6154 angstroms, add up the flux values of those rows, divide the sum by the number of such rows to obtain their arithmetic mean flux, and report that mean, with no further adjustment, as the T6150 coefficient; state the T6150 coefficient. 32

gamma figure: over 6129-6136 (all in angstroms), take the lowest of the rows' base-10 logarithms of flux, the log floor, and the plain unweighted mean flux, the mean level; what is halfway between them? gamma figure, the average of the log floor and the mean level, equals 13.9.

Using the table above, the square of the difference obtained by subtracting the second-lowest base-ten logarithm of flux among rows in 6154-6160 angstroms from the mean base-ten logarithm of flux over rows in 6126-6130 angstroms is 0.0000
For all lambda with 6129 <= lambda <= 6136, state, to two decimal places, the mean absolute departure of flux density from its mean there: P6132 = 1.05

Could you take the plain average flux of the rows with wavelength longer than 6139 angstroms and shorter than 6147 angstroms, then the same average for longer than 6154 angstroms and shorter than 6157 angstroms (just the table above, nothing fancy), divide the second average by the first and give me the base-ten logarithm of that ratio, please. -0.04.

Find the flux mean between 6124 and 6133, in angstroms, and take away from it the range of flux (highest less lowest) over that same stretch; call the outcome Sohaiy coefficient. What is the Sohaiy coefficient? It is 25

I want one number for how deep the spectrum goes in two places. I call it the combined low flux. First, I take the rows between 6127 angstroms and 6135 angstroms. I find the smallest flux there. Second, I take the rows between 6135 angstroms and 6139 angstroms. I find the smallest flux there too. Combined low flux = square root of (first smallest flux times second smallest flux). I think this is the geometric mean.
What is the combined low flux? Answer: 25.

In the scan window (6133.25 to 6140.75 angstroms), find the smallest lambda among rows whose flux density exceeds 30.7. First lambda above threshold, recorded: 6140.0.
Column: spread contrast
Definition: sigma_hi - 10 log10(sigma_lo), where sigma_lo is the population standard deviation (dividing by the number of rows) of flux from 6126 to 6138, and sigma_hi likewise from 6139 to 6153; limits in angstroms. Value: 0.0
